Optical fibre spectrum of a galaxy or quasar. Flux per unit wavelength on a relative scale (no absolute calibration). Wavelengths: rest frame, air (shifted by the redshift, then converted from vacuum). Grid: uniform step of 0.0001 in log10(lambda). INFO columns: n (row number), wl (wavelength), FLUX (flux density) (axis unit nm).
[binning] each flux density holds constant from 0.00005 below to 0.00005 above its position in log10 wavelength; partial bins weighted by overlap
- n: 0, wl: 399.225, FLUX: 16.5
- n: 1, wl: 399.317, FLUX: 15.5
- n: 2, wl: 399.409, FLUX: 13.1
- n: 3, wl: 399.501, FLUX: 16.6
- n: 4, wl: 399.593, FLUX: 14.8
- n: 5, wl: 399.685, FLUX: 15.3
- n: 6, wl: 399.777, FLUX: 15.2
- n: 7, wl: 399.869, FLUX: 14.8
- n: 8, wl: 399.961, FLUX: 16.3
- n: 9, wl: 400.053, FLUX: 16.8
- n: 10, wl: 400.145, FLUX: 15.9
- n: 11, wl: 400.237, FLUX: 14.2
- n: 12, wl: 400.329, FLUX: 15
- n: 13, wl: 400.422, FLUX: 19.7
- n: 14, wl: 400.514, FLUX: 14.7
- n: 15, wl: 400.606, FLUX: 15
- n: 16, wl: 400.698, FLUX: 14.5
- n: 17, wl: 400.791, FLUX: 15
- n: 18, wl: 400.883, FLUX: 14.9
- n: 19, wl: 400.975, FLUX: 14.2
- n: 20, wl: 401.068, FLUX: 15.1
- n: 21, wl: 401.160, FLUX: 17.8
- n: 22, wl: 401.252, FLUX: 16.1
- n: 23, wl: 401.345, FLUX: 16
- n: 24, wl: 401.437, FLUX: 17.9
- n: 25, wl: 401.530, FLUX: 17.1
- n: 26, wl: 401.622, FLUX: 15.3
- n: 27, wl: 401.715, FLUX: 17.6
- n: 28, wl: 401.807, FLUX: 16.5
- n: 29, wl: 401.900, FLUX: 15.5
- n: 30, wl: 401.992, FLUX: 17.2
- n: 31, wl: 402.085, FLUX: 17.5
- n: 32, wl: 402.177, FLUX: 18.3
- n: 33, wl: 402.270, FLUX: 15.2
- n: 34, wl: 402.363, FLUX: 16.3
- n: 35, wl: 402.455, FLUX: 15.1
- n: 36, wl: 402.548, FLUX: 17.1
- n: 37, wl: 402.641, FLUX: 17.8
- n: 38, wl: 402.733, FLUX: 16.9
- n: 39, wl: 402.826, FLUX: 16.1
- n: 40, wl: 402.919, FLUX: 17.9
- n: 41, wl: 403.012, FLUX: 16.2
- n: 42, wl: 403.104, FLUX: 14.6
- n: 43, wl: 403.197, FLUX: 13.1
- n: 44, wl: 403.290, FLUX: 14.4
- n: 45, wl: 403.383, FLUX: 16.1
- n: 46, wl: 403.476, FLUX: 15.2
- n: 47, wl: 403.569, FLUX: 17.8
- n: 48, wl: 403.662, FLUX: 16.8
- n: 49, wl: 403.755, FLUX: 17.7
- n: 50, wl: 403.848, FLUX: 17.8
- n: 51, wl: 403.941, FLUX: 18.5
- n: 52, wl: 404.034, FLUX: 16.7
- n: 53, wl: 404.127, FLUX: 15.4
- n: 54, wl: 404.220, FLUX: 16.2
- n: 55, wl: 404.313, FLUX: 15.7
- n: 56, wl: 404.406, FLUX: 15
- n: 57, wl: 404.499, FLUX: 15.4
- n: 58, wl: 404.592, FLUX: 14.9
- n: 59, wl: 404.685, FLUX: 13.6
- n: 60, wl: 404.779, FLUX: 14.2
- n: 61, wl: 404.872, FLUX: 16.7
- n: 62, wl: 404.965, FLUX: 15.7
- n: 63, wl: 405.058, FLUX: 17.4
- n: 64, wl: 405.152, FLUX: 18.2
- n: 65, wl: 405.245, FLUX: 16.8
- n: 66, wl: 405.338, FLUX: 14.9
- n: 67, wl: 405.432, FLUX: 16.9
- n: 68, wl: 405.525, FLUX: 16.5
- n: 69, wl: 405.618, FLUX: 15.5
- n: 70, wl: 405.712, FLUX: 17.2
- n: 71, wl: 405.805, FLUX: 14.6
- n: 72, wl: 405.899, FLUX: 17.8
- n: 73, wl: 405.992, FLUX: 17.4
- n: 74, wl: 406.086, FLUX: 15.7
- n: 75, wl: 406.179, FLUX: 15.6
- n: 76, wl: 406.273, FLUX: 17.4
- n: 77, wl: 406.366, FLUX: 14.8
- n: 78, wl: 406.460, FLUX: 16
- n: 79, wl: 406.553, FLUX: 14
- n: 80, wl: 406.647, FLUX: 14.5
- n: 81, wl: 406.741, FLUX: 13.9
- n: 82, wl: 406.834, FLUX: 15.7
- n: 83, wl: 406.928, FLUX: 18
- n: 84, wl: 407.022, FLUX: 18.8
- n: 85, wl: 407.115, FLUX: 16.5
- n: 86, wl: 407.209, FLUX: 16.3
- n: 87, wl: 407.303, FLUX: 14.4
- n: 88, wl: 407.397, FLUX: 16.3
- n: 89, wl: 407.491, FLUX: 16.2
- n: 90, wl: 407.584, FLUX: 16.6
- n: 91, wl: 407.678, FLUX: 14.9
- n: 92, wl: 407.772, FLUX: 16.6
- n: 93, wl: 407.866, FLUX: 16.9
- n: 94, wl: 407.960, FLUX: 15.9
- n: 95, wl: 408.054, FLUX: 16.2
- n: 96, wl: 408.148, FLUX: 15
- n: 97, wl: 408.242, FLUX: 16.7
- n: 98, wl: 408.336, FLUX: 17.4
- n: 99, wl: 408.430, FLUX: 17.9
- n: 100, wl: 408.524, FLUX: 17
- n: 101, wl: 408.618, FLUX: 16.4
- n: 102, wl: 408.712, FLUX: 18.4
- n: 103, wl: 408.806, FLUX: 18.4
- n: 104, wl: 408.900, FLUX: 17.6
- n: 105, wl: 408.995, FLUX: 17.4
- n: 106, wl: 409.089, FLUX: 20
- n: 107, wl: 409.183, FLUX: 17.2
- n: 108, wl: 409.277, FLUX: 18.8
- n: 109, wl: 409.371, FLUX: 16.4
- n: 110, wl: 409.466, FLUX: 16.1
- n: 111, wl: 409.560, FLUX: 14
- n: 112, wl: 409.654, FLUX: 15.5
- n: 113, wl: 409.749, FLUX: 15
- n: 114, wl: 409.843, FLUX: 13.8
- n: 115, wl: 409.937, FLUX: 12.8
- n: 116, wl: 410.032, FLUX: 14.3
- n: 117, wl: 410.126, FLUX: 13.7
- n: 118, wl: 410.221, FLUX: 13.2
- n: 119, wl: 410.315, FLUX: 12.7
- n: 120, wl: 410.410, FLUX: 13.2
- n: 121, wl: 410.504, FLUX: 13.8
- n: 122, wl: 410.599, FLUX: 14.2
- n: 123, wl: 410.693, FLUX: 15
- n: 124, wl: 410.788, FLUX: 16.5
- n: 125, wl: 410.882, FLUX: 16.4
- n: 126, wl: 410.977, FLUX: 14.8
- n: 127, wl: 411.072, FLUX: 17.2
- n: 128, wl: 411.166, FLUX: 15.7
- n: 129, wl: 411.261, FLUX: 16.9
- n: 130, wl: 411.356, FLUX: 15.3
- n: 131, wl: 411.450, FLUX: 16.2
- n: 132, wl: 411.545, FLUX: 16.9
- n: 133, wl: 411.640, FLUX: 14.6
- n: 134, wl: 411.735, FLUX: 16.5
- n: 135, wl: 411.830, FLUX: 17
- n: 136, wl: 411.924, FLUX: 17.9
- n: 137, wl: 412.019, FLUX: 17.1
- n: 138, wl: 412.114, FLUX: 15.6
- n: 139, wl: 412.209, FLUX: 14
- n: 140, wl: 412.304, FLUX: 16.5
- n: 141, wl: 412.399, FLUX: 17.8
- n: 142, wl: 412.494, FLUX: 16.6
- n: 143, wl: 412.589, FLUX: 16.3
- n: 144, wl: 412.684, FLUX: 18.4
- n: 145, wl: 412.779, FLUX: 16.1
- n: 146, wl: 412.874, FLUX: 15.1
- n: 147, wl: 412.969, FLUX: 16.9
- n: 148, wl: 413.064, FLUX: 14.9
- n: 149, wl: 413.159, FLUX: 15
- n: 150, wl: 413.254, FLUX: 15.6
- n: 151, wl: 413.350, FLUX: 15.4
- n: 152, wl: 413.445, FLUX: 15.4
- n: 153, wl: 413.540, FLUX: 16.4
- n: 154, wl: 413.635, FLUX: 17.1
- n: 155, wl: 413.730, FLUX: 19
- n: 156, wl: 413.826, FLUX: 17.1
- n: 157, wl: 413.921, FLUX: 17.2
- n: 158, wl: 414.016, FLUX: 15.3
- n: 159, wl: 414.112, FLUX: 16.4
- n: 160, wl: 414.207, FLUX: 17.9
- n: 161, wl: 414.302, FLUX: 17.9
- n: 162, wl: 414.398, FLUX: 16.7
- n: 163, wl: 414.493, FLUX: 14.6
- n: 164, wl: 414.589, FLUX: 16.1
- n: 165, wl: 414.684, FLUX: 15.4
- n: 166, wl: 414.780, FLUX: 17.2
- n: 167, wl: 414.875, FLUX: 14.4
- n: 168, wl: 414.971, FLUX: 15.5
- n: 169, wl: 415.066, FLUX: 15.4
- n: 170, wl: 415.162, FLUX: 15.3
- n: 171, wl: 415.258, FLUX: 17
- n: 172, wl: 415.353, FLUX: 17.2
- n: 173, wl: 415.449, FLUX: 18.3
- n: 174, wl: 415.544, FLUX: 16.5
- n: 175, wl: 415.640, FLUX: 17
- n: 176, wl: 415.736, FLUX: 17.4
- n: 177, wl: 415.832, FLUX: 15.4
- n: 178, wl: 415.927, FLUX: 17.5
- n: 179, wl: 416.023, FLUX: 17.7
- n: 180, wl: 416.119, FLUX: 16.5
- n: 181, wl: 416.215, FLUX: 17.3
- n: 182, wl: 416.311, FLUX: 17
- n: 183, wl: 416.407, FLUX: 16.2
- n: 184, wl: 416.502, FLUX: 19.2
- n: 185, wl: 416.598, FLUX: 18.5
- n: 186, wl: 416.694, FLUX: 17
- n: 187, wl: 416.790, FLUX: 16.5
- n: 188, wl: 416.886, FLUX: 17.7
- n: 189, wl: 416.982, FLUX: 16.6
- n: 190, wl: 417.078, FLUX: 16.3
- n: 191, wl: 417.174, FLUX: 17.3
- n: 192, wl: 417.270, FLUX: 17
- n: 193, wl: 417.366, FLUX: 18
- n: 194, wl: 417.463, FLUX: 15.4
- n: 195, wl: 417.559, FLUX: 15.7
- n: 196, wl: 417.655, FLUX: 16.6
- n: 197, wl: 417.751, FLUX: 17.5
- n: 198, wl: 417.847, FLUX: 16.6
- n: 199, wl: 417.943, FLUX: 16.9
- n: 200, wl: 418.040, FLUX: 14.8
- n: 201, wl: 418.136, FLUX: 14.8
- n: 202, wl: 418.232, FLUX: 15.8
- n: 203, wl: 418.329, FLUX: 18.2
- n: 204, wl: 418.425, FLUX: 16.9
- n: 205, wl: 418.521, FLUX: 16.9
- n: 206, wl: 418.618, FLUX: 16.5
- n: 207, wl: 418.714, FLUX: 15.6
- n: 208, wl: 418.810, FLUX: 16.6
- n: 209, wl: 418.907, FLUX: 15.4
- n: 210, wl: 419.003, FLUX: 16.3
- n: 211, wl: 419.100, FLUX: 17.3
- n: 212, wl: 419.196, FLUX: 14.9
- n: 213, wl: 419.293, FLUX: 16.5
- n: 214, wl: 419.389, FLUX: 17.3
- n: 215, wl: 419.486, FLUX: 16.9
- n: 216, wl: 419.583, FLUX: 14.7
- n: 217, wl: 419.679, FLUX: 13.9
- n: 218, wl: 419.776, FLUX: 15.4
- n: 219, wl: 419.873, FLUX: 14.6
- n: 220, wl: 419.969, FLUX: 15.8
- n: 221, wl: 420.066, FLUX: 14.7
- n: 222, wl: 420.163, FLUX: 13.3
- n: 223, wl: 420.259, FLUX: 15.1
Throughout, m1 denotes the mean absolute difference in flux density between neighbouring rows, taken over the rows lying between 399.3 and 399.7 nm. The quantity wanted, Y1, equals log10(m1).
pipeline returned 0.31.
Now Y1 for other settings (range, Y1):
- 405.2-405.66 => 0.12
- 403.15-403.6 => 0.21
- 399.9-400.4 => -0.01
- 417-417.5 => 0.09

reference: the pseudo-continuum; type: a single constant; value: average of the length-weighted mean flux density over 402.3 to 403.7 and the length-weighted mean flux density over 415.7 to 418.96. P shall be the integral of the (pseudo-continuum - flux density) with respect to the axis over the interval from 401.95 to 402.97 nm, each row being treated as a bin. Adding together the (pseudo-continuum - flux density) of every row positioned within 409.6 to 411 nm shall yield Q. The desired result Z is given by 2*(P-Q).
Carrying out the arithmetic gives -63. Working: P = -0.4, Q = 31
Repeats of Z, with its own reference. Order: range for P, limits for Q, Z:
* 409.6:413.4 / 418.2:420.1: -9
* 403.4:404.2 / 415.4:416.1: 9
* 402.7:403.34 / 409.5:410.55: -56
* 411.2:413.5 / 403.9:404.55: -3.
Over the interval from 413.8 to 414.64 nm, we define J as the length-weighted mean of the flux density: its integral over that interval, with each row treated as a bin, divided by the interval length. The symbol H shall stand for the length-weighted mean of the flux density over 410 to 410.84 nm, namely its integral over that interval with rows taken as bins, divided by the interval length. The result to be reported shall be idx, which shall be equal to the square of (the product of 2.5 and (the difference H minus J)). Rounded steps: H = 14.1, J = 16.6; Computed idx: 38.5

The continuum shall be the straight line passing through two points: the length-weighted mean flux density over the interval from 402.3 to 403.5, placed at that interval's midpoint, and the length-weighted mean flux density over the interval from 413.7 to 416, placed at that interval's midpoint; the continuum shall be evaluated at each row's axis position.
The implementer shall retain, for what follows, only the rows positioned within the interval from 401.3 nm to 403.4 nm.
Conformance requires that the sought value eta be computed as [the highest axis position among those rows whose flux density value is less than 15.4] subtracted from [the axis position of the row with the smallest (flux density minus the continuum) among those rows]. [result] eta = -0.09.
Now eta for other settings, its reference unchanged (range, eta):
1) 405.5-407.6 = -0.56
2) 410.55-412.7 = 0.00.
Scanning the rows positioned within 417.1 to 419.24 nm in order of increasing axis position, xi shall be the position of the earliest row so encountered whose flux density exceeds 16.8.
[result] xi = 417.174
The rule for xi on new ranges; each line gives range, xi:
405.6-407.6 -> 405.712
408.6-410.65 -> 408.712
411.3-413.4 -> 411.545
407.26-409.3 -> 407.866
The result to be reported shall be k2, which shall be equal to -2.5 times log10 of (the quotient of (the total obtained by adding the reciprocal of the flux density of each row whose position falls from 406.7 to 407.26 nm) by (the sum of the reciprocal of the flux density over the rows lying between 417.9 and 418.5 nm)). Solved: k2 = 0.016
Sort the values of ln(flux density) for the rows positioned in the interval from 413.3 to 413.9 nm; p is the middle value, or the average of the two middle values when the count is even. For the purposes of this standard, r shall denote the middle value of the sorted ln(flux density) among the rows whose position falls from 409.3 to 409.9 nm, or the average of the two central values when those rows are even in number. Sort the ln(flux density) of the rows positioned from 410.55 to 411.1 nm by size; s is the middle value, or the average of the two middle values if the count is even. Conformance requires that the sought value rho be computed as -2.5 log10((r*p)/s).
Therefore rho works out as -1.11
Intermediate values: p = 2.82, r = 2.724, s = 2.75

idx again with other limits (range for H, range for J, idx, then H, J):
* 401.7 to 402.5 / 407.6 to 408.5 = 0.1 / 16.6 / 16.4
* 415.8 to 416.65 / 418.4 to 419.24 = 6.7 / 17.3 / 16.3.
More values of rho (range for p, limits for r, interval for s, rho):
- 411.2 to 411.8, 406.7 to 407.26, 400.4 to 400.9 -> -1.15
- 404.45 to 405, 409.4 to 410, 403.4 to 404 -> -1.01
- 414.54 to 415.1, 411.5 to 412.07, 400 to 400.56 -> -1.13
